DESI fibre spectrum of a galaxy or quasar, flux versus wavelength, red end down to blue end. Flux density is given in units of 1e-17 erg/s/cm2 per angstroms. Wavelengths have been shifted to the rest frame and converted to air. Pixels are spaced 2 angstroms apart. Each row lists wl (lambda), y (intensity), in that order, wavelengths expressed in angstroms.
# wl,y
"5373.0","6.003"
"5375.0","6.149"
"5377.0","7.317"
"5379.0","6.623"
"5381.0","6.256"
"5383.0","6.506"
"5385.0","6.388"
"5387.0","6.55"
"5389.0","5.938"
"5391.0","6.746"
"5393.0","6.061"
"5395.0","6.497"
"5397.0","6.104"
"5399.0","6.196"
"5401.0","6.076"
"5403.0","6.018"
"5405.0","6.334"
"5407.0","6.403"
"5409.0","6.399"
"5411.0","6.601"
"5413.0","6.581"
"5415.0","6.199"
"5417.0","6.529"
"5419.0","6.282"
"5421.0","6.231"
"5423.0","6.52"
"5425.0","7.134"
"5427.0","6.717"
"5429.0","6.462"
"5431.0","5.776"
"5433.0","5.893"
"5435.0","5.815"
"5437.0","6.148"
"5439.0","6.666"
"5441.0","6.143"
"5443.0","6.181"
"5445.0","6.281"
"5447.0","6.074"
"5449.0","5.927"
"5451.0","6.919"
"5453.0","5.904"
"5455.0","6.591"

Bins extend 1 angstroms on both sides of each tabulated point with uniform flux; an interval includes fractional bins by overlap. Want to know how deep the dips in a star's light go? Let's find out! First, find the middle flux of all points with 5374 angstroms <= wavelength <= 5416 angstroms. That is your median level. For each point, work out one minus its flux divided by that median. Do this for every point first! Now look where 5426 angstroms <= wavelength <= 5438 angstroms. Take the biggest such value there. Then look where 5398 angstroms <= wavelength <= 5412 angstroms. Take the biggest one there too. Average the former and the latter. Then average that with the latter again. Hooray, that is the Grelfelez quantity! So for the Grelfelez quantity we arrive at 0.0674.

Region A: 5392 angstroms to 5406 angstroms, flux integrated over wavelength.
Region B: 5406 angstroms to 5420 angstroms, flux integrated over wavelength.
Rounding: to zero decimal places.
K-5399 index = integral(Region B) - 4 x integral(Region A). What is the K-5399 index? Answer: -256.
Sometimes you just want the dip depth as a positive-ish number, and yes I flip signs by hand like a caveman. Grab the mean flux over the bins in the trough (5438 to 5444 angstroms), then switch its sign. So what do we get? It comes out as -6.33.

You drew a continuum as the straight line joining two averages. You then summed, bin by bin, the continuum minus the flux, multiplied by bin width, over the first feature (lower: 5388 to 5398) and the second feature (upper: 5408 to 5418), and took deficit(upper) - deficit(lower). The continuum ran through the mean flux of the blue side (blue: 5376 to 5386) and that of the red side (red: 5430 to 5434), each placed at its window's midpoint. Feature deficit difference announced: -5.0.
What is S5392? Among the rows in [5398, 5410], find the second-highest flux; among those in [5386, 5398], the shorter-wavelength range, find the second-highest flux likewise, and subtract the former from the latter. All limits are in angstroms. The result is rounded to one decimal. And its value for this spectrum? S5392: 0.2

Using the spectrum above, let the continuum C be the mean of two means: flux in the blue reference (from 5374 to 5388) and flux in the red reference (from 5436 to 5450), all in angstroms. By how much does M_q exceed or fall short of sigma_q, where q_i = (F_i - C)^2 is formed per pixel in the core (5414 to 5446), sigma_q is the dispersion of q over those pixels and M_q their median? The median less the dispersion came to -0.12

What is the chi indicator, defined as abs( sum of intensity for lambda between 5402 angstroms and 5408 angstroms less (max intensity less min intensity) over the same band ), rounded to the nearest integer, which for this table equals 18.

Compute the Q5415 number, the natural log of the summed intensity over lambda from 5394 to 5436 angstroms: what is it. 4.89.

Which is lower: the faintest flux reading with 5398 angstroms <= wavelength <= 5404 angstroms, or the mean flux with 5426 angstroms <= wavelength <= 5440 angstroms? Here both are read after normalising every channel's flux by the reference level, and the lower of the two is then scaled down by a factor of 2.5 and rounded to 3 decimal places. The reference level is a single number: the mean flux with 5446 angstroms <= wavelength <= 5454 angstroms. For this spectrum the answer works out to 0.388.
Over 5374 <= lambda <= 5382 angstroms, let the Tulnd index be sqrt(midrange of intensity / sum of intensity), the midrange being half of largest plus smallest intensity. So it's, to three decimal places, 0.506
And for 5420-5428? 0.501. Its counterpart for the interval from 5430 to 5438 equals 0.502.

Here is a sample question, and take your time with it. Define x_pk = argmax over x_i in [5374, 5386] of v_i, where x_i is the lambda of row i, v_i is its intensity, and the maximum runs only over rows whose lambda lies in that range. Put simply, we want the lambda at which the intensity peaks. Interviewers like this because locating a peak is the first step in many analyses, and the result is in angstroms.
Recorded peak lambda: 5377.0 angstroms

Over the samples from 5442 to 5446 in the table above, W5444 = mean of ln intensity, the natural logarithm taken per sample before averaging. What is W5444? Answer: 1.83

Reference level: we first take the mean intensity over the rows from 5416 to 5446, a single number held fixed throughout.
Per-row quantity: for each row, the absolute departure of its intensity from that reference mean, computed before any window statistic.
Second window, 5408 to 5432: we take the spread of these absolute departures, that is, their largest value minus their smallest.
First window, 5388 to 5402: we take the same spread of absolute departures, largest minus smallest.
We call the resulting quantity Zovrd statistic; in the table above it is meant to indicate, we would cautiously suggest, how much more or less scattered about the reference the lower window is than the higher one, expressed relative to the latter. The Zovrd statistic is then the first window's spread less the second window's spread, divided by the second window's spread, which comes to -0.61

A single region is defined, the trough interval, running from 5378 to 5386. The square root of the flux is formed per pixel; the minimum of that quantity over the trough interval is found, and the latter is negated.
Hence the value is -2.50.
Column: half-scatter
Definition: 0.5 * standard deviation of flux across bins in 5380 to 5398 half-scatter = 0.13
